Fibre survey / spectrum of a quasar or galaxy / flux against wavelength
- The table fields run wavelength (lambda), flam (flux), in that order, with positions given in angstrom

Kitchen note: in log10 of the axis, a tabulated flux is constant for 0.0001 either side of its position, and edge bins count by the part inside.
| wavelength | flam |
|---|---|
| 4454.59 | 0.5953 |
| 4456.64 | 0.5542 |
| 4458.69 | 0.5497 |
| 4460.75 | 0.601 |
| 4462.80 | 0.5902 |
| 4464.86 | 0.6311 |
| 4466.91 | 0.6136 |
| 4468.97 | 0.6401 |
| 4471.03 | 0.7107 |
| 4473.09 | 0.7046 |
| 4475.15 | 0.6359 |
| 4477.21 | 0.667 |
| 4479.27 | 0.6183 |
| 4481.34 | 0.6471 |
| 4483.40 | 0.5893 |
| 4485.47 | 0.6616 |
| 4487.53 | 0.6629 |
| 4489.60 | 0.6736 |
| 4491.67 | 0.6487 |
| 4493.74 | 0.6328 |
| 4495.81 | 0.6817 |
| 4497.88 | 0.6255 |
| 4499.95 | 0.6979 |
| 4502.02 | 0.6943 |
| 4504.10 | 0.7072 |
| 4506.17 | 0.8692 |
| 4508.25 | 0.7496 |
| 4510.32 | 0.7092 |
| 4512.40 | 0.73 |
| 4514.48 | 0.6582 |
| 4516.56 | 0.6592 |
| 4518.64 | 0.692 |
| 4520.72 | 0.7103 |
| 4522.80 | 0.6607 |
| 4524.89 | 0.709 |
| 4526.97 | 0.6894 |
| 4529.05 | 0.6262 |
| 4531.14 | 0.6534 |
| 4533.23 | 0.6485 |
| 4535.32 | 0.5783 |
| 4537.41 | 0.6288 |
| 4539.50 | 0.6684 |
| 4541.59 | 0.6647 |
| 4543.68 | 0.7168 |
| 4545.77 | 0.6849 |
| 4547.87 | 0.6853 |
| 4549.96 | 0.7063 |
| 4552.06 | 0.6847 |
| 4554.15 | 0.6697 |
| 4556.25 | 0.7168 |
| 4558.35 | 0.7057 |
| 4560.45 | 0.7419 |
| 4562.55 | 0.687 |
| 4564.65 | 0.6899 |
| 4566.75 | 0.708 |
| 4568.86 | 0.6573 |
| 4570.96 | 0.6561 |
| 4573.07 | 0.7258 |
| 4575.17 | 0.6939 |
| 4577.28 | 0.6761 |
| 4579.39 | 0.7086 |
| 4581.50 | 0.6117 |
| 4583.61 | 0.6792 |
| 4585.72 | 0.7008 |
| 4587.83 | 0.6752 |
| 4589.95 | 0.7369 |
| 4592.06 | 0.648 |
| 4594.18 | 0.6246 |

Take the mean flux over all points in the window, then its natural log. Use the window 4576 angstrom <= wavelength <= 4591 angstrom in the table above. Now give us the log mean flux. -0.380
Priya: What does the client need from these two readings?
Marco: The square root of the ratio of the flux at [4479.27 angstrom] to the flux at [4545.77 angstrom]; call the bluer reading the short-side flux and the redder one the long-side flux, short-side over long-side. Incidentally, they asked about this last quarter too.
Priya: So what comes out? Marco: 0.95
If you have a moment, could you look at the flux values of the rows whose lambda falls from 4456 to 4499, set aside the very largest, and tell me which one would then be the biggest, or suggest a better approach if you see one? 0.7046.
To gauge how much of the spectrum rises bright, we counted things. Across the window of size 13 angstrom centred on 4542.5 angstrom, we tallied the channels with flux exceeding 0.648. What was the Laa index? 5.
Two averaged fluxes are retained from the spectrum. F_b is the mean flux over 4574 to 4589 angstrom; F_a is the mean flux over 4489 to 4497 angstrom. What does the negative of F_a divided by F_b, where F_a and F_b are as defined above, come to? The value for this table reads -0.97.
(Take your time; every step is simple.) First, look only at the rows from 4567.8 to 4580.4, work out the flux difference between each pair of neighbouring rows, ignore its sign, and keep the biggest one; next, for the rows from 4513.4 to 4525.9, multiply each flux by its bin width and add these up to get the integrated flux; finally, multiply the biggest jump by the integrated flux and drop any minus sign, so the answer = 0.59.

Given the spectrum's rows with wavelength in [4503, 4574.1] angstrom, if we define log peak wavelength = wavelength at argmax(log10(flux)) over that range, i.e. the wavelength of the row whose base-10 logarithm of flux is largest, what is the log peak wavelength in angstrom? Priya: 4506.17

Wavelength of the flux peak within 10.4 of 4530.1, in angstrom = 4520.72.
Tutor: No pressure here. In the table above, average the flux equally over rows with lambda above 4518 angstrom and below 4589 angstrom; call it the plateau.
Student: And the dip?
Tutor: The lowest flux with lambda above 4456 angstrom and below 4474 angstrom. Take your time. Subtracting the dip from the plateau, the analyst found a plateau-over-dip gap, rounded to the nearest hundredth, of 0.13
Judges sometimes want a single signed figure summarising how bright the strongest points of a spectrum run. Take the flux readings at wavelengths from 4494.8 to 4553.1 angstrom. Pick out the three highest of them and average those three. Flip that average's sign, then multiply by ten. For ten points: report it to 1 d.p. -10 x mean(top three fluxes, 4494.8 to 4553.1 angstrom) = -7.8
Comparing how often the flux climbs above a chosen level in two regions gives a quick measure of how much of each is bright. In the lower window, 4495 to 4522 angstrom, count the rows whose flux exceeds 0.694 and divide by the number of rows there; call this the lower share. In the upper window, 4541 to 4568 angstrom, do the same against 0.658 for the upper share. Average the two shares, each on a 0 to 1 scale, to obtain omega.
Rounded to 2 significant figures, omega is 0.81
